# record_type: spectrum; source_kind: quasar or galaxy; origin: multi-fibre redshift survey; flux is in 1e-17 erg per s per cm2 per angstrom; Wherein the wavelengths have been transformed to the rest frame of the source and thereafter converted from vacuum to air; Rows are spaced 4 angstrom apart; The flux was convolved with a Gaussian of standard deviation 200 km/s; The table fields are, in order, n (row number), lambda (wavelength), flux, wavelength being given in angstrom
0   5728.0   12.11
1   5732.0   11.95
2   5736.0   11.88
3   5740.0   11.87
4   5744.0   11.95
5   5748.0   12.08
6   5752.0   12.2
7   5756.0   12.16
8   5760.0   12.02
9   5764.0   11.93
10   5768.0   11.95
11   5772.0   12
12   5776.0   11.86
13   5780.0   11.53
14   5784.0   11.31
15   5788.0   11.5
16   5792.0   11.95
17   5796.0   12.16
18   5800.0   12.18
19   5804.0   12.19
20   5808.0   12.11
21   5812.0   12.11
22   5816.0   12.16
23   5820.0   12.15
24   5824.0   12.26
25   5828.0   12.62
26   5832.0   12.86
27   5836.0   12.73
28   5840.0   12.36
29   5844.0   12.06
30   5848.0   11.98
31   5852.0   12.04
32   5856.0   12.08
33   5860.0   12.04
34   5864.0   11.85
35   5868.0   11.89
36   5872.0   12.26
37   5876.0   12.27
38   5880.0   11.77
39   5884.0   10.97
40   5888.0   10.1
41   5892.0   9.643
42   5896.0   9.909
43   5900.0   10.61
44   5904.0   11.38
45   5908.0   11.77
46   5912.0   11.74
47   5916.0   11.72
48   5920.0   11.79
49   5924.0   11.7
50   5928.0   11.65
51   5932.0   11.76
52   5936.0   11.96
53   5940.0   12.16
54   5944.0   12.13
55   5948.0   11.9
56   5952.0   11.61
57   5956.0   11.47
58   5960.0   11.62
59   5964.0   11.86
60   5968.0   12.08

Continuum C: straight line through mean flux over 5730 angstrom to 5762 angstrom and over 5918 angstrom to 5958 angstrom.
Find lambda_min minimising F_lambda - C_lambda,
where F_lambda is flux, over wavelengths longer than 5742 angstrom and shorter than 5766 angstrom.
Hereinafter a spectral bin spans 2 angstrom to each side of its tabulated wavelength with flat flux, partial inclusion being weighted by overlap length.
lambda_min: 5744.0 angstrom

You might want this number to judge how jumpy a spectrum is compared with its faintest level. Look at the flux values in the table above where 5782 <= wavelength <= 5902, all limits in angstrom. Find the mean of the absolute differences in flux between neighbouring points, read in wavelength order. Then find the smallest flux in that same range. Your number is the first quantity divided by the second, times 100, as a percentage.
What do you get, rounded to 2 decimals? 2.49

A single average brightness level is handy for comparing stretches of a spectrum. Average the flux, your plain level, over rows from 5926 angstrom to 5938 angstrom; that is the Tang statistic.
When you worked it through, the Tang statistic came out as 11.8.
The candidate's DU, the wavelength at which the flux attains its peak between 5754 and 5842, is 5832.0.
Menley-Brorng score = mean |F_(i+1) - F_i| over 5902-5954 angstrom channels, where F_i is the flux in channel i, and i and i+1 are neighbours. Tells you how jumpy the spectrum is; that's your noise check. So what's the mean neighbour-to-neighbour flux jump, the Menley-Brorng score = 0.14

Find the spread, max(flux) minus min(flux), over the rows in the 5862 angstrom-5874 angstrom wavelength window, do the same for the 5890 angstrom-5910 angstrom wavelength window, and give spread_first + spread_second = 2.54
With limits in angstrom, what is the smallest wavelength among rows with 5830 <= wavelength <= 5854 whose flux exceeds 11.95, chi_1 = 5832.0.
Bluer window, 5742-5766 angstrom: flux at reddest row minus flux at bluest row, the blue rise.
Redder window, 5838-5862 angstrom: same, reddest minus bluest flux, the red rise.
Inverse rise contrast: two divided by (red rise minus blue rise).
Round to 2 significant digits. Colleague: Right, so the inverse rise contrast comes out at -6.7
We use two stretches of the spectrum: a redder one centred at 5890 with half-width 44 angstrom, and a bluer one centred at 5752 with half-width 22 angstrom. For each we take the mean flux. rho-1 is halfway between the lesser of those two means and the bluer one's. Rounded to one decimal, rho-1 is 11.7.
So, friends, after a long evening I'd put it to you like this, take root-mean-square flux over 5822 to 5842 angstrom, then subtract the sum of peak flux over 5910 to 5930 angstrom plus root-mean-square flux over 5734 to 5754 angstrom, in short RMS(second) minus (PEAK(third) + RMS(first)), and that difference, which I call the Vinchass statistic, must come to -11.2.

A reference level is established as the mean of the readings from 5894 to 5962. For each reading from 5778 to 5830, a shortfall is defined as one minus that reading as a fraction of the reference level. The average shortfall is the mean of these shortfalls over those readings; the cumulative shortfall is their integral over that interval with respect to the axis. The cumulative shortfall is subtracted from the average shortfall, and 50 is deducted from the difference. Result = -48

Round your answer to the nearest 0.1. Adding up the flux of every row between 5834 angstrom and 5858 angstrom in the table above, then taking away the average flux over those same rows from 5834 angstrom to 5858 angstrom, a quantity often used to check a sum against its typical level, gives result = 61.0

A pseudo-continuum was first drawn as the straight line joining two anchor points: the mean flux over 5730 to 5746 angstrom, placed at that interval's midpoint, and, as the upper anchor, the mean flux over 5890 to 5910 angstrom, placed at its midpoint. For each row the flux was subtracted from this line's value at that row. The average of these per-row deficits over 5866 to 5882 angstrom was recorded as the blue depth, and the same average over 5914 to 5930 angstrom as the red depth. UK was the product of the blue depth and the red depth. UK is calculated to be 1.45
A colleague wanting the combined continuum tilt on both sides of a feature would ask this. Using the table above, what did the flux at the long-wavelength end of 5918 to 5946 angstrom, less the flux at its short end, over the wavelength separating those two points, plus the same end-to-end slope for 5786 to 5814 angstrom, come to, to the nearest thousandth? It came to 0.040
